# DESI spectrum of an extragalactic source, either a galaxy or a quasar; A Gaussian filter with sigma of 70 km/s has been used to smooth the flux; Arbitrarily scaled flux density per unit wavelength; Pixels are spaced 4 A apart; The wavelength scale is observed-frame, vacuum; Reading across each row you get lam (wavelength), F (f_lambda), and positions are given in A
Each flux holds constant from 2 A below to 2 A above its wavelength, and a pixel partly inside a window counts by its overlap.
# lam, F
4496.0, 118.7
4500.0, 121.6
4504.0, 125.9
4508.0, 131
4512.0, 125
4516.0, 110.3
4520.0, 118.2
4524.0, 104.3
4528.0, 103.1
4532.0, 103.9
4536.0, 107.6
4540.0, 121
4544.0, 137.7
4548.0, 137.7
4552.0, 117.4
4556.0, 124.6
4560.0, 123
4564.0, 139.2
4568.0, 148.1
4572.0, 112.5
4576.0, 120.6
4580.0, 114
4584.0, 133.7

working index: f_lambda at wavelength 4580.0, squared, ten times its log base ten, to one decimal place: 41.1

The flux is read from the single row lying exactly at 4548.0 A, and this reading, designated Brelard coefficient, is 137.7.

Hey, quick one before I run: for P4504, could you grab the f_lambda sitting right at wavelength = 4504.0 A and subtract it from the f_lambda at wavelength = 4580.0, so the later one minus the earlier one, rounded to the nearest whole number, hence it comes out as -12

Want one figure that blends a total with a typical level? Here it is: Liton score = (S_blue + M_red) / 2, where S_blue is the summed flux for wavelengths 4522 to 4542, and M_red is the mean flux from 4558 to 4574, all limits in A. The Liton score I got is 335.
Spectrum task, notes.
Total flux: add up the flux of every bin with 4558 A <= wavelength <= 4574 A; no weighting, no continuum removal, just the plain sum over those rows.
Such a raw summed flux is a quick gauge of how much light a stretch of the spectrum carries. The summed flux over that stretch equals 523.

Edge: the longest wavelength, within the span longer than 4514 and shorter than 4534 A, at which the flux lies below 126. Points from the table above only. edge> 4532.0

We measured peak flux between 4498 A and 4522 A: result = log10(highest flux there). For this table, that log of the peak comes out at 2.12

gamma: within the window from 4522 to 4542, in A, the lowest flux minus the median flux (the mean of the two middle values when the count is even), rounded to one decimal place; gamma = -1.2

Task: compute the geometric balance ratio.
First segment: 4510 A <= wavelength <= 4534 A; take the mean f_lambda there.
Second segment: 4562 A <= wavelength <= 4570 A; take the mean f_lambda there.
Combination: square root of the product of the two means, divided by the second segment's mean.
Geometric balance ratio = 0.878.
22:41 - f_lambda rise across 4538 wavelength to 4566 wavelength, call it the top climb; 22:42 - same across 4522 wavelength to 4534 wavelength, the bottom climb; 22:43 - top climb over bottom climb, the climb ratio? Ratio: -45.5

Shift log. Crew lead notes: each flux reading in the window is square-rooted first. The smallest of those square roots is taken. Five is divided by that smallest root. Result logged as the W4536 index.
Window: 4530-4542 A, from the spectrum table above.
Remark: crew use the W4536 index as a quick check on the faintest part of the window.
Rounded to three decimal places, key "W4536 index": 0.491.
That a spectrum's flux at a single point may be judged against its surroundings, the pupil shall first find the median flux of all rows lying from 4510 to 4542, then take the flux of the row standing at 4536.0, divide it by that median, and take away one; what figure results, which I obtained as -0.01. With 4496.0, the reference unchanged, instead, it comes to 0.09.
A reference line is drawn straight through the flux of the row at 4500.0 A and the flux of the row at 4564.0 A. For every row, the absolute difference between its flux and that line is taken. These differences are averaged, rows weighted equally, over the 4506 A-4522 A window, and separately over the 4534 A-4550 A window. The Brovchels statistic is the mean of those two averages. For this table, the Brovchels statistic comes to 9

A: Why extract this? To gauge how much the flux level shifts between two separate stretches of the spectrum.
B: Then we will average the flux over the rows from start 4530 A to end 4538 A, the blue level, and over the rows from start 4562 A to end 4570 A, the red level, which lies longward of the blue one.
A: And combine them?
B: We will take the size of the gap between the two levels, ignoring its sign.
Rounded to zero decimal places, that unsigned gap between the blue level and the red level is 38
